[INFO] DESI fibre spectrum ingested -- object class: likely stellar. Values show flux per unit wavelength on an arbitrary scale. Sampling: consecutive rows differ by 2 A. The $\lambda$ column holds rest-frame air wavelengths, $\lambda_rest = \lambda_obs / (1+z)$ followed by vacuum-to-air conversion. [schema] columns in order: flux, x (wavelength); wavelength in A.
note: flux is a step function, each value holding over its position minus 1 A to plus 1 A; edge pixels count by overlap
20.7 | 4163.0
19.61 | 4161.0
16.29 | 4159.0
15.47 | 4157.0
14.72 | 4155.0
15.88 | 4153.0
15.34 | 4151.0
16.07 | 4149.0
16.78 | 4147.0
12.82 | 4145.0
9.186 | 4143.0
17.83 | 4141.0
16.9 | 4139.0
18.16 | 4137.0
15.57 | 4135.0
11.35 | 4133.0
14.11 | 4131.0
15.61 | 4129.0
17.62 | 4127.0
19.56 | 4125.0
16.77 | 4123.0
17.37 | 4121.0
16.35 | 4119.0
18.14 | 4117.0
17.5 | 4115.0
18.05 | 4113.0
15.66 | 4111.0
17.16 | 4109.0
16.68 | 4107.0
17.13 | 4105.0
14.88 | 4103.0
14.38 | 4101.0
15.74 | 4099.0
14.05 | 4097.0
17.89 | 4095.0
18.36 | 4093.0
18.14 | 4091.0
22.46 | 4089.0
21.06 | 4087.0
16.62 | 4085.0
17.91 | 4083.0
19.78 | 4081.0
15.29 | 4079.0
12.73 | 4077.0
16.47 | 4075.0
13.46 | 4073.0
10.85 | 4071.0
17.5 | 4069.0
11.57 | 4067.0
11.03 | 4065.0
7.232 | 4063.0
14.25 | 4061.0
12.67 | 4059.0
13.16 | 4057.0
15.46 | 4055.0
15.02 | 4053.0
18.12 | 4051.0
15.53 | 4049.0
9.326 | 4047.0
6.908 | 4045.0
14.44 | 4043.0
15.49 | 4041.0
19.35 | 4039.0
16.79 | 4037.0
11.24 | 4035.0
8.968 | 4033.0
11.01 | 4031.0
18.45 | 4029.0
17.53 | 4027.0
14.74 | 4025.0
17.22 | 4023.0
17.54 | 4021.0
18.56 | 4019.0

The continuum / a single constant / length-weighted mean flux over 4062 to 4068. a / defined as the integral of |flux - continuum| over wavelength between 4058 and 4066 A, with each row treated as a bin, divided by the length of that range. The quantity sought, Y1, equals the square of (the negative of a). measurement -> 7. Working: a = 2.7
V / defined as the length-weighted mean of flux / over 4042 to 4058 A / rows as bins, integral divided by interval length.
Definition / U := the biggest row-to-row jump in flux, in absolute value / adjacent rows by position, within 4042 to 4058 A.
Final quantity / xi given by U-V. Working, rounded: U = 7.5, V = 13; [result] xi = -6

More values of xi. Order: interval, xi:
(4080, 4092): -15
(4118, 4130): -14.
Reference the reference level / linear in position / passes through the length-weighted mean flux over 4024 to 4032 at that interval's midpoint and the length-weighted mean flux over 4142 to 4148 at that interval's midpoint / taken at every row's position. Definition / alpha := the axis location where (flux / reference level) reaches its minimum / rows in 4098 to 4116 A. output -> 4101.0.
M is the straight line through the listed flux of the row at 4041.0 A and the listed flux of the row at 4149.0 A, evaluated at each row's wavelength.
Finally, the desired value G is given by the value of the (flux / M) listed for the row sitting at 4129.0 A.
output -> 0.98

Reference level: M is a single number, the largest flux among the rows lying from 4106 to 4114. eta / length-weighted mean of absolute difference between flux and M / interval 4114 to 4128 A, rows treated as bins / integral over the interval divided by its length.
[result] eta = 0.9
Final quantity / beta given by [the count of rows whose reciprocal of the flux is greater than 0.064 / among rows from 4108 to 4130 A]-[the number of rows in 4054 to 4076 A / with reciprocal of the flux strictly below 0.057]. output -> 1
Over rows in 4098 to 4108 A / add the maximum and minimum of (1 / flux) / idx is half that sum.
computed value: 0.064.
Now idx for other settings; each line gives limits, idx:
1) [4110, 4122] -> 0.059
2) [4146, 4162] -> 0.059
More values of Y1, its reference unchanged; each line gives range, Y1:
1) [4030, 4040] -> 15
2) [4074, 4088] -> 52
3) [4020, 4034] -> 29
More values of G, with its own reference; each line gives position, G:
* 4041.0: 1.00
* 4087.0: 1.34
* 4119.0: 1.03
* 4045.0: 0.45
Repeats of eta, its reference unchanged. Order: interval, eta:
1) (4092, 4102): 2.1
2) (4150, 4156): 2.7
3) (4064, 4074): 5.2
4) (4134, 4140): 1.2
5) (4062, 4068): 8.1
